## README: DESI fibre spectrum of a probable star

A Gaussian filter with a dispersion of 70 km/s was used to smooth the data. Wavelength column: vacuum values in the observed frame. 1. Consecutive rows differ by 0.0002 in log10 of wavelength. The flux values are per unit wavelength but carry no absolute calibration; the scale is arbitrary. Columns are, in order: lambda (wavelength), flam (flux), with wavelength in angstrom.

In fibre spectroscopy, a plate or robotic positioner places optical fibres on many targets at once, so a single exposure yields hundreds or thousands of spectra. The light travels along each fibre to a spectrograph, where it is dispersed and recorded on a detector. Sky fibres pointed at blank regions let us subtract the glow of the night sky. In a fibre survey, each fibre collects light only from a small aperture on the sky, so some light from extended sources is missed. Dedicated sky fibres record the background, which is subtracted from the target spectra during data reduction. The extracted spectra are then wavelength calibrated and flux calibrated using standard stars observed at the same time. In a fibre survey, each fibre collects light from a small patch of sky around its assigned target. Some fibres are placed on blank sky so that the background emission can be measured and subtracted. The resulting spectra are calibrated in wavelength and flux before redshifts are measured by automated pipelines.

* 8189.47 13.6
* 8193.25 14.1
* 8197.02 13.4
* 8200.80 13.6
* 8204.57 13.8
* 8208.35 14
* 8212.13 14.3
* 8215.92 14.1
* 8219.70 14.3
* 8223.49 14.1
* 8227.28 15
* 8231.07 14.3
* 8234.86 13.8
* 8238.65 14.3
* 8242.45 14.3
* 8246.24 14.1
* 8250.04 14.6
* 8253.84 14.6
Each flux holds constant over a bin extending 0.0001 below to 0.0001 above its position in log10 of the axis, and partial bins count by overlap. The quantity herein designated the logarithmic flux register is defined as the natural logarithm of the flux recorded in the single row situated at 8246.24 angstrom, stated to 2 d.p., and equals 2.65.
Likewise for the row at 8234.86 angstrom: 2.62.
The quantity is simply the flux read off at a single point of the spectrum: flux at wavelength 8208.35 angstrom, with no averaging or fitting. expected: 14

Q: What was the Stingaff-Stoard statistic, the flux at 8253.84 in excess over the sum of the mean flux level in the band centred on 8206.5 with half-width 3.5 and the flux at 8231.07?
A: -13.60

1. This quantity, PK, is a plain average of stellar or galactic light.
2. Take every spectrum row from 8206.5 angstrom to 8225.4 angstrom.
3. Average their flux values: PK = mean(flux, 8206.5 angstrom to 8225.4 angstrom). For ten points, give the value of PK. 14.2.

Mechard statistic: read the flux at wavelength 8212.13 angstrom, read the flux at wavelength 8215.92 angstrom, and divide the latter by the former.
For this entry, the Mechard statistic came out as 0.99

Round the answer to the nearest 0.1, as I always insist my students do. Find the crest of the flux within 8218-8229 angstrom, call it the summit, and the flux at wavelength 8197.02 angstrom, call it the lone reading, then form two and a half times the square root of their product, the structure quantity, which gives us 35.4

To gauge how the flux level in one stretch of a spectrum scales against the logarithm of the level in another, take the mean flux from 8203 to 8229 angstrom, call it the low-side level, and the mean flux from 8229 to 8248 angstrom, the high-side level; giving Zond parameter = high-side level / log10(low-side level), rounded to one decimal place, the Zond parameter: 12.3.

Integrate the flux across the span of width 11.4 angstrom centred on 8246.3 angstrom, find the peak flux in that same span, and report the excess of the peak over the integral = -149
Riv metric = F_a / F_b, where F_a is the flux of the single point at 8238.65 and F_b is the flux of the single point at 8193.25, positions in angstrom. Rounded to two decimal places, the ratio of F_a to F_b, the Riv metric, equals 1.01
